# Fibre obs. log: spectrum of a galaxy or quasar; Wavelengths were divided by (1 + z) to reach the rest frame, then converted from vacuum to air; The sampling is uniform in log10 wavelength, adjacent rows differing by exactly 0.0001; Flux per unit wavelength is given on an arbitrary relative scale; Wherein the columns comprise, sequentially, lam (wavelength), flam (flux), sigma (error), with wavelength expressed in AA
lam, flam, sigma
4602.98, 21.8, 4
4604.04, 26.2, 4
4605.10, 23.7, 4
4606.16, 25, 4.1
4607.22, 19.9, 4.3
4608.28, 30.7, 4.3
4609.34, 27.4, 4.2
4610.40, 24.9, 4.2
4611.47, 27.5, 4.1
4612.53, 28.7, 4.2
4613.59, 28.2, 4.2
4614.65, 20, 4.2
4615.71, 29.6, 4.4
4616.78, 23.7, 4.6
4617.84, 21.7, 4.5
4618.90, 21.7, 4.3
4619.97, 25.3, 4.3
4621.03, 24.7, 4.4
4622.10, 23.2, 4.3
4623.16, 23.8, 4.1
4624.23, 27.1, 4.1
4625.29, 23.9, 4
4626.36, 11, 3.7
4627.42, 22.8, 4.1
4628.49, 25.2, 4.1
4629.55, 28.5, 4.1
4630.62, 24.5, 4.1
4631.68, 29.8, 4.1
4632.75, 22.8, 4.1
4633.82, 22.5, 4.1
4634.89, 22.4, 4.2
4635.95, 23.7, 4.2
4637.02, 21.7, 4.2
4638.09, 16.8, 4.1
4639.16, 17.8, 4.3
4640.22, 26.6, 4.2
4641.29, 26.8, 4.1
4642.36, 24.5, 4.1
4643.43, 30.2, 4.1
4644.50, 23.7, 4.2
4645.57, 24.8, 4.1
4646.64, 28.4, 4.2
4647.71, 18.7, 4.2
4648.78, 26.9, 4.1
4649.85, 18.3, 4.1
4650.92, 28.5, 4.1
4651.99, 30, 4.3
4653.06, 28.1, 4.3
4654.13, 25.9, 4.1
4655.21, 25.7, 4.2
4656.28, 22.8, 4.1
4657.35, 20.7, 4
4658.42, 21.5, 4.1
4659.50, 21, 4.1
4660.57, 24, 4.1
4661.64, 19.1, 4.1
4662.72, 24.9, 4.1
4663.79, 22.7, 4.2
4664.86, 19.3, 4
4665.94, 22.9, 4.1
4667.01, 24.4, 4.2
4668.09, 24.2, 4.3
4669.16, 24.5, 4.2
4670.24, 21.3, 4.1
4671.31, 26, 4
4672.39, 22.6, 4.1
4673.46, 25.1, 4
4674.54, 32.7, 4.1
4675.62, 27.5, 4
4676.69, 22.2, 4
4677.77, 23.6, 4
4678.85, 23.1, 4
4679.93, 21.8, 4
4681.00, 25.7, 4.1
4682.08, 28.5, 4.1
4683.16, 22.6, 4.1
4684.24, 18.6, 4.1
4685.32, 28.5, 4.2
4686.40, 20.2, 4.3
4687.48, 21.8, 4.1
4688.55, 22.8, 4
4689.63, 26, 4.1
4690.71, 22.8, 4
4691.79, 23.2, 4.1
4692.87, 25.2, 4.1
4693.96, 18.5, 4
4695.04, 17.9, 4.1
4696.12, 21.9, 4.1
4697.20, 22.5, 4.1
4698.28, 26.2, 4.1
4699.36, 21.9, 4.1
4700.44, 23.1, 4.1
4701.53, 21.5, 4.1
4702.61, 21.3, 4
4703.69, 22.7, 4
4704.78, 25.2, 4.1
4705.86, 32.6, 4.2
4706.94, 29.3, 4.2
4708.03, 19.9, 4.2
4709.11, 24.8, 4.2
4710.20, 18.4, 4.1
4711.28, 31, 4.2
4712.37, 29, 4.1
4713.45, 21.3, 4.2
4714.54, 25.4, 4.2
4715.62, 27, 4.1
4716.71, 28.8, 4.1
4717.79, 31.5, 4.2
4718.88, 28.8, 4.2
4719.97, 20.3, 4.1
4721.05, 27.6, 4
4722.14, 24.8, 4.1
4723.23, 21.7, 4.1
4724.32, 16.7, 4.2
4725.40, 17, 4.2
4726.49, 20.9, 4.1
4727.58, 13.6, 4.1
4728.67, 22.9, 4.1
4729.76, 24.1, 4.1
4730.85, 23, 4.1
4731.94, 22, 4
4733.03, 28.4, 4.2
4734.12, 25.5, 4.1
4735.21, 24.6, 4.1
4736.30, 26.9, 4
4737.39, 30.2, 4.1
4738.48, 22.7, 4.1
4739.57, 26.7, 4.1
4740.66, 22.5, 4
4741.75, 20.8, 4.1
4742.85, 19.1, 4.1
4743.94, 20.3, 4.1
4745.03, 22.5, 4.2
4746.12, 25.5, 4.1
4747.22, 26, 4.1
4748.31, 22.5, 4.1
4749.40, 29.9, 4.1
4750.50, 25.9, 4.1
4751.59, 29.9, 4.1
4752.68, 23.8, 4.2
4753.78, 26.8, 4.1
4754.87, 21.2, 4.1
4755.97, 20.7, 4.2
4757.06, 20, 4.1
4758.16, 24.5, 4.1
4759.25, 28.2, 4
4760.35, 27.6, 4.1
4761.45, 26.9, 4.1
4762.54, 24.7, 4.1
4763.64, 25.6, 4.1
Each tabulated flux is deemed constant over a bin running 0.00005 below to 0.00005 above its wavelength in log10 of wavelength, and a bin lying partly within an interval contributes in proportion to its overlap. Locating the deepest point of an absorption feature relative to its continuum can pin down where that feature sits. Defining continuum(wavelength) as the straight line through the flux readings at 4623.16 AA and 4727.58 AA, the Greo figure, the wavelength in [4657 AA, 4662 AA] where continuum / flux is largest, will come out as 4661.64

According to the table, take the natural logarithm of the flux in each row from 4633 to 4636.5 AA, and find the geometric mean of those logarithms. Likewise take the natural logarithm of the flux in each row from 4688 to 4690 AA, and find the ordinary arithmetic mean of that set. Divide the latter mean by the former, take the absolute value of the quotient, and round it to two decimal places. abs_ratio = 1.02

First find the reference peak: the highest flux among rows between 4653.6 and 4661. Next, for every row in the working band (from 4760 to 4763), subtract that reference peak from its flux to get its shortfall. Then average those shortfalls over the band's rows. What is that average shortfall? 0.5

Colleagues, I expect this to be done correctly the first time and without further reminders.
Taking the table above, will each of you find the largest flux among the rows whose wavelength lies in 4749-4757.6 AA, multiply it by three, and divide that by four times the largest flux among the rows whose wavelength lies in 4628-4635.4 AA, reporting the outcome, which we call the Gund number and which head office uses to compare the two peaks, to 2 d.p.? 0.75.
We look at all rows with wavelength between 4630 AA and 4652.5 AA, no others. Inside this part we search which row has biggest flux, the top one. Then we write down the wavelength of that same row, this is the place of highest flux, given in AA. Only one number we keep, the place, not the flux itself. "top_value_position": 4643.43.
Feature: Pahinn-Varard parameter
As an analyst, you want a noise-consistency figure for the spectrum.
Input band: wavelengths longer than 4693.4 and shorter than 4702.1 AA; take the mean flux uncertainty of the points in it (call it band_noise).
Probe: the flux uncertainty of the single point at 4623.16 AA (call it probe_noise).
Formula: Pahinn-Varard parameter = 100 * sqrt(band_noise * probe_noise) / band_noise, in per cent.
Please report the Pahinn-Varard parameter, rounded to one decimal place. 100.2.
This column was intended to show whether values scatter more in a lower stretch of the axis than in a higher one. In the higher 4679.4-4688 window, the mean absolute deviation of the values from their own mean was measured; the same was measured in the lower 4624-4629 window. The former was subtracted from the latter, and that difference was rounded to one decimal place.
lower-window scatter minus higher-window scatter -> 1.3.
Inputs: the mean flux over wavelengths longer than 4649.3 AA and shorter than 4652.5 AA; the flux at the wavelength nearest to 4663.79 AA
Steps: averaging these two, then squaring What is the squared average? 583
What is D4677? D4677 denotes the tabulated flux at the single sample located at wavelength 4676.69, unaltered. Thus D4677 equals 22.2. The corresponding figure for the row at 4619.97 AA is 25.3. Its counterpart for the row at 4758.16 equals 24.5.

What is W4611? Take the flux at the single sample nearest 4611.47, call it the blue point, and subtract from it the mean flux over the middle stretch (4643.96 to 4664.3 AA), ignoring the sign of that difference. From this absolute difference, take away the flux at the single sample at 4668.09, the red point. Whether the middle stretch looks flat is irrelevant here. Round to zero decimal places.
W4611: -21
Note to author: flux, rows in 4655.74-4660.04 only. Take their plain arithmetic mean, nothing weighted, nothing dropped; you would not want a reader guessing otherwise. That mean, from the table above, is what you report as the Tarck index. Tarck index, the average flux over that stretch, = 21.5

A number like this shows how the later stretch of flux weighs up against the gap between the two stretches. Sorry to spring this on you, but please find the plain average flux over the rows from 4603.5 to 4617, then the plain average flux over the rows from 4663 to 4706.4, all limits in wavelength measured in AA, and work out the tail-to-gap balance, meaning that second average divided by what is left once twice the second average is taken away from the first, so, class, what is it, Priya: -1.10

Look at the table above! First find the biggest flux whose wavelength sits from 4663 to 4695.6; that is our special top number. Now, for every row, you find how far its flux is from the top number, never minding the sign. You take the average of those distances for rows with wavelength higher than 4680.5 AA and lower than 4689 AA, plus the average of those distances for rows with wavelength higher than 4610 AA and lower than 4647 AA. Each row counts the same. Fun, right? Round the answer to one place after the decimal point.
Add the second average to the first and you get 17.6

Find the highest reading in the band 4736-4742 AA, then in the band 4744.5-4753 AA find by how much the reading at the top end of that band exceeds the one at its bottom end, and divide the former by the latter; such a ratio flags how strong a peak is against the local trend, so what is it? 23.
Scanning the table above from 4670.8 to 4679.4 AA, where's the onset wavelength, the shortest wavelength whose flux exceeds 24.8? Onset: 4671.31 AA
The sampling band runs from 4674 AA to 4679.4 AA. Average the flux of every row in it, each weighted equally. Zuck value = 25.8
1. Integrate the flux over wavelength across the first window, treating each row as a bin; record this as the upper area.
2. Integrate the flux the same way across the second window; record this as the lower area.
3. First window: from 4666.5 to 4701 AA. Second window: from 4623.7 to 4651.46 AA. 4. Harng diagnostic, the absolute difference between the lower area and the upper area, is 156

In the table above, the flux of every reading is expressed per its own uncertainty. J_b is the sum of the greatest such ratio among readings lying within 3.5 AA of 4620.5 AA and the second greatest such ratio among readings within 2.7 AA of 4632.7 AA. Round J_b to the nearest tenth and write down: 11.9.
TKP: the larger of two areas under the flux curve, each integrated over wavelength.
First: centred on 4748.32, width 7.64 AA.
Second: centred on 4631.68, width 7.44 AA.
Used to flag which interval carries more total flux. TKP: 199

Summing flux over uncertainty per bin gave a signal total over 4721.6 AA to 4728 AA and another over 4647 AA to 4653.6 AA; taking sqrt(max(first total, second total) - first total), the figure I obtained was 2.86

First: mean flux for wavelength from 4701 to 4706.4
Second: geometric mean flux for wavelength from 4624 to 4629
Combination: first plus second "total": 45.7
